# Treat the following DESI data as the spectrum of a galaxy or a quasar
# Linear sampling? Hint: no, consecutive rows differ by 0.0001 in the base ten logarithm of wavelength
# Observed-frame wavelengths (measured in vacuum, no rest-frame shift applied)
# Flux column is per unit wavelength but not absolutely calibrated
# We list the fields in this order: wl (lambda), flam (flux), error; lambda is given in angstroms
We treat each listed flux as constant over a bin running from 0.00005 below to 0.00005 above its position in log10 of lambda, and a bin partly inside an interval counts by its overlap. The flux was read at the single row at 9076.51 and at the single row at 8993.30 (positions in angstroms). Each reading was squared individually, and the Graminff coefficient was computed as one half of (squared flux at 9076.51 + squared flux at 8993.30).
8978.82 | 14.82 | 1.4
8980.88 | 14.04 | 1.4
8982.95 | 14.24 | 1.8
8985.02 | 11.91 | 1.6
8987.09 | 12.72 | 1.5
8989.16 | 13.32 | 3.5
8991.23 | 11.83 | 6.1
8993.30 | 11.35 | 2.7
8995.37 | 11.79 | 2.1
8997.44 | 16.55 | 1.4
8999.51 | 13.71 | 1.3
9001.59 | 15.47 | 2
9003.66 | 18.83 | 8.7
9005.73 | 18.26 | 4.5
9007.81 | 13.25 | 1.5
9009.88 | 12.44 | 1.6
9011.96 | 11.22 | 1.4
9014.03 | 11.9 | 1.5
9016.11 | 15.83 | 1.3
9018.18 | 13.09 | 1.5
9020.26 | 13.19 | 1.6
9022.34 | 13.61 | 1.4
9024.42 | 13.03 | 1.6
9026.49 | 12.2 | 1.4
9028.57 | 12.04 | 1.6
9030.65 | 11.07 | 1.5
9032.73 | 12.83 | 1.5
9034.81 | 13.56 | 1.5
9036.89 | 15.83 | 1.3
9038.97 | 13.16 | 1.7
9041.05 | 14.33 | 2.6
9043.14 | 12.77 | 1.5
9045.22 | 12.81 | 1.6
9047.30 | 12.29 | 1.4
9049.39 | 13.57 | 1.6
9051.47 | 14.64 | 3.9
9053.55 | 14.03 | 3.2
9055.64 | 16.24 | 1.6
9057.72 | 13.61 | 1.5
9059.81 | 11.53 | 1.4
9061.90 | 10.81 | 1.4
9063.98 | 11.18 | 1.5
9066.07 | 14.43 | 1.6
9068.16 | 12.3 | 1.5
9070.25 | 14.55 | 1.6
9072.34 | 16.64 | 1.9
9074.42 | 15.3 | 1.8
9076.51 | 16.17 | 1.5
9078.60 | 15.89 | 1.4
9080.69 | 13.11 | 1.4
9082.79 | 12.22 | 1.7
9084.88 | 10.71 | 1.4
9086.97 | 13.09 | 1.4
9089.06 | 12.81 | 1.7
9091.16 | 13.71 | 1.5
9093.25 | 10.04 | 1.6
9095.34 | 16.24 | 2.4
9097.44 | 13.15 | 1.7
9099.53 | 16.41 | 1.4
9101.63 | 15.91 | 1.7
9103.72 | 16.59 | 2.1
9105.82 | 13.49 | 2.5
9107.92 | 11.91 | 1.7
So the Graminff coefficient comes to 195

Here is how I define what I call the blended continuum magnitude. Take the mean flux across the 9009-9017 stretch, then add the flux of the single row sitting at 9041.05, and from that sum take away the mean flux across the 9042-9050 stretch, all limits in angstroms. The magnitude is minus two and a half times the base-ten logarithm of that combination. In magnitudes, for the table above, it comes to -2.89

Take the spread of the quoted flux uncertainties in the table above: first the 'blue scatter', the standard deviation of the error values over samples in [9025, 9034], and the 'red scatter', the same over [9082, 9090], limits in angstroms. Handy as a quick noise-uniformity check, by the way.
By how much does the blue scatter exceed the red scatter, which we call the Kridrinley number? -0.1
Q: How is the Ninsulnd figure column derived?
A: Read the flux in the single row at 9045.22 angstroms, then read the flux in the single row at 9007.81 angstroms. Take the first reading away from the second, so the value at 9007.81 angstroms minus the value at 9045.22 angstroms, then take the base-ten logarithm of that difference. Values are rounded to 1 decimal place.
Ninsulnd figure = -0.4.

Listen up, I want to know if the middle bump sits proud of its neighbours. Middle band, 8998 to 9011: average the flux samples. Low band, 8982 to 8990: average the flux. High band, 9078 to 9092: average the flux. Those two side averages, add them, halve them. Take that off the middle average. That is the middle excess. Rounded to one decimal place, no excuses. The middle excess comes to 2.3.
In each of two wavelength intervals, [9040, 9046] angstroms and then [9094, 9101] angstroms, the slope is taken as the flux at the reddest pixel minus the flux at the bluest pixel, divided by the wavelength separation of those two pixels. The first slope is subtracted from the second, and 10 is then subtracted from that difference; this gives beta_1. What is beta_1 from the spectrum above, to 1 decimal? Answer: -9.6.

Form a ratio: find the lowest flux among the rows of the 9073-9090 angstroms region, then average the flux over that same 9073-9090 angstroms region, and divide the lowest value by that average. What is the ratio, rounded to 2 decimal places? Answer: 0.78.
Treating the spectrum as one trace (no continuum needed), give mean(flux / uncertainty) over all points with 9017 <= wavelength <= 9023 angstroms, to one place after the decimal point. 8.9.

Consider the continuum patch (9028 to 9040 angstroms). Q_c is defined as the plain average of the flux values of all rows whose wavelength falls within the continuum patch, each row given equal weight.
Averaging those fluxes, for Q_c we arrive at 13.1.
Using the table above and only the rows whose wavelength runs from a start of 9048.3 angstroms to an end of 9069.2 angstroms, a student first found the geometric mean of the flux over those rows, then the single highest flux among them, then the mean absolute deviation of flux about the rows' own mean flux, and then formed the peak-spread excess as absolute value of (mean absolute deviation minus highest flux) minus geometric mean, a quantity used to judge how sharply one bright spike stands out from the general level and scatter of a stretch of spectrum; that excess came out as 1.7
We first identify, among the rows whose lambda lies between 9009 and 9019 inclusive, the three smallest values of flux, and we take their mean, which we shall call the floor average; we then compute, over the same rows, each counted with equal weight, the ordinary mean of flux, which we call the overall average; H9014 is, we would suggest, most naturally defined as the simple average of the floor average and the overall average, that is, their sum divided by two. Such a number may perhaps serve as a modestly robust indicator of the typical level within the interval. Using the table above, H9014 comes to 12.4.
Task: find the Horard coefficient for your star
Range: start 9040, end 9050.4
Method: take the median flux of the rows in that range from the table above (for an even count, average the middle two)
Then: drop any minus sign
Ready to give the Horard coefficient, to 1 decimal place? 12.8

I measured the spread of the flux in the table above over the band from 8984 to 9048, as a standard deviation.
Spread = 1.9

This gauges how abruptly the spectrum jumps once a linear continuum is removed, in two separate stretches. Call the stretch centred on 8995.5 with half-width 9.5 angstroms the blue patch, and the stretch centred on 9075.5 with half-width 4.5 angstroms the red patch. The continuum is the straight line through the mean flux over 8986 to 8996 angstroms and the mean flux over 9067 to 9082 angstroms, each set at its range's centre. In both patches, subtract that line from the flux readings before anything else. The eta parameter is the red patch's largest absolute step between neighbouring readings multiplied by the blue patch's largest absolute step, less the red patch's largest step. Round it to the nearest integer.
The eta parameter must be 5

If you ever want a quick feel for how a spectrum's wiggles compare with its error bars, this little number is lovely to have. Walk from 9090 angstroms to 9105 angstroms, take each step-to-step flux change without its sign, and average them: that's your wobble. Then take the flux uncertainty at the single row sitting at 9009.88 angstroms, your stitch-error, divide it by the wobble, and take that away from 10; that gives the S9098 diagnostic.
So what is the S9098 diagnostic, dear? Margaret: 9.4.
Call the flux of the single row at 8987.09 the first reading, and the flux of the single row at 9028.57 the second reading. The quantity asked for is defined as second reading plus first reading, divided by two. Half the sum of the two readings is 12.4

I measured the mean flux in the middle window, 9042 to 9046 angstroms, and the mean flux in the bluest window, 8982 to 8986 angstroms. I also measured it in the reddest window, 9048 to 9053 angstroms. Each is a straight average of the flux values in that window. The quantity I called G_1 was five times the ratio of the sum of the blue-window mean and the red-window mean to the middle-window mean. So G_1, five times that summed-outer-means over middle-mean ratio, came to 10.6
